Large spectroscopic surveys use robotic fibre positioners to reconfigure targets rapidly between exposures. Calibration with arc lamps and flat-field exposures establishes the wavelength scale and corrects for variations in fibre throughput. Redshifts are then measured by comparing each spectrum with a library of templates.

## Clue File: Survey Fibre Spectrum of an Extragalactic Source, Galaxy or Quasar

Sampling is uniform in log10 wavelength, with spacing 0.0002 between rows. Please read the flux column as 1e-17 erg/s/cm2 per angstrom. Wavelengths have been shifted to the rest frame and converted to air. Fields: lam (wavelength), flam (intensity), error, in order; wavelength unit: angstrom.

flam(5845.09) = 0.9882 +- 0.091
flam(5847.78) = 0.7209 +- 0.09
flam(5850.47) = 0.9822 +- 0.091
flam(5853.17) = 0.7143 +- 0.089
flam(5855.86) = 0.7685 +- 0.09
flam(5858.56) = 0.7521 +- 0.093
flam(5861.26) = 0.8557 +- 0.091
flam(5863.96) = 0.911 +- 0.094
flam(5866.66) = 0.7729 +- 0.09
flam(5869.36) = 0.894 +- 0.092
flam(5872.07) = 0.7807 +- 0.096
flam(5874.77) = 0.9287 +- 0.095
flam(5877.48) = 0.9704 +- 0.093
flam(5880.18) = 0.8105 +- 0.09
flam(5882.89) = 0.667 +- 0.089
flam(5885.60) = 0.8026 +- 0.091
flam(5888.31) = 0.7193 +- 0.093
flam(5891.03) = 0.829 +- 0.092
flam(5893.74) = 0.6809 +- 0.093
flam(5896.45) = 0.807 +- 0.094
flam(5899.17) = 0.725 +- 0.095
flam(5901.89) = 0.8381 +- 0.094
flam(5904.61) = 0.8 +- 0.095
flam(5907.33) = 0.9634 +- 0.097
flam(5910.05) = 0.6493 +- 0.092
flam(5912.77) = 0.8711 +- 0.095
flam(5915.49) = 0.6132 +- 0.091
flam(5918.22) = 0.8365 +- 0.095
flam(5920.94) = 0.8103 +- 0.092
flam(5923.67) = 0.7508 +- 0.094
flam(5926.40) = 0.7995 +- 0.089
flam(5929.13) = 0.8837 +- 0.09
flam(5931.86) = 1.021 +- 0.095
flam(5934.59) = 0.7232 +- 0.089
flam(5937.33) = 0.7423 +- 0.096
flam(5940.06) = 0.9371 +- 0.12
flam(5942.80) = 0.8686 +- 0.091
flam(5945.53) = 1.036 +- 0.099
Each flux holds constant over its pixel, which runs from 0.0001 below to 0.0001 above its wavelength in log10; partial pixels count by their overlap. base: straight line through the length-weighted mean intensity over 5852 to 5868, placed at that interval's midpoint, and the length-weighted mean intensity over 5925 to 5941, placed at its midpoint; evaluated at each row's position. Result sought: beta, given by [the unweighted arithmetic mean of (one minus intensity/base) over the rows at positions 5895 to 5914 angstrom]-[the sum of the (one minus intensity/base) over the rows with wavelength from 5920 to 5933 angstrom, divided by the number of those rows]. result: 0.04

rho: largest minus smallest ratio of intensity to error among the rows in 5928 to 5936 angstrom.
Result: 2.6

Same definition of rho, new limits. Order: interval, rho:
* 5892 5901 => 1.3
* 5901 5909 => 1.5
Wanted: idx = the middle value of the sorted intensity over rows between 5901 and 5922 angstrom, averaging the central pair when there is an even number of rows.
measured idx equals 0.823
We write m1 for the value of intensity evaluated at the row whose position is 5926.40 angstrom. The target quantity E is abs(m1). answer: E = 0.80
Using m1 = 0.7995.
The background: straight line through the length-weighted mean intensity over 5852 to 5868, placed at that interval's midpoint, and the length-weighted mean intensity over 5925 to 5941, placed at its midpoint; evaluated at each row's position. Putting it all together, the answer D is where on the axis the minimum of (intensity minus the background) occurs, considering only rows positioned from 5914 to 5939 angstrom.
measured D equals 5915.49 angstrom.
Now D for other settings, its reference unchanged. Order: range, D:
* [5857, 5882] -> 5858.56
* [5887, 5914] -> 5910.05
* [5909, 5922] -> 5915.49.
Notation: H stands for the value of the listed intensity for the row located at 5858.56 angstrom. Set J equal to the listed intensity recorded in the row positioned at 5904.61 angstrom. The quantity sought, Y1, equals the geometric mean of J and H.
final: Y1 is 0.776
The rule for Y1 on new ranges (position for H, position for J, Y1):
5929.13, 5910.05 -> 0.757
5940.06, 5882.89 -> 0.791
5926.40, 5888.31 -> 0.758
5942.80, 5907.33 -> 0.915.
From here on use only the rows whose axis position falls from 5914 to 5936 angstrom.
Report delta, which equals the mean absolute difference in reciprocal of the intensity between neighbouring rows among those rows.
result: 0.190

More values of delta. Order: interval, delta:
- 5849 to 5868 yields 0.156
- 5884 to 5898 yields 0.205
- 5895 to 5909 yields 0.149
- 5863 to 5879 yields 0.157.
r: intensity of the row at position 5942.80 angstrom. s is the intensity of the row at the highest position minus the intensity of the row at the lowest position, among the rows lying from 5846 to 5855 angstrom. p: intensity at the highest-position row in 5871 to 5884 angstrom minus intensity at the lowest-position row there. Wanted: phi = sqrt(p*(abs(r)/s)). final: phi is 3.9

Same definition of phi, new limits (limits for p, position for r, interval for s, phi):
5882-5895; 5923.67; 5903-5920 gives 0.5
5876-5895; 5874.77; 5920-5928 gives 5.0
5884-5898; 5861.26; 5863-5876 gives 0.5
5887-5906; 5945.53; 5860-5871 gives 1.5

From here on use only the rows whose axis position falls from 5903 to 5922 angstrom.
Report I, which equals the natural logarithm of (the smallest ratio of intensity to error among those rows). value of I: 1.91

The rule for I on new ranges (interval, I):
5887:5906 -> 1.99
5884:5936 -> 1.91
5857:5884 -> 2.01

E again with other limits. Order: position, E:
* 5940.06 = 0.94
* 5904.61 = 0.80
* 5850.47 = 0.98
